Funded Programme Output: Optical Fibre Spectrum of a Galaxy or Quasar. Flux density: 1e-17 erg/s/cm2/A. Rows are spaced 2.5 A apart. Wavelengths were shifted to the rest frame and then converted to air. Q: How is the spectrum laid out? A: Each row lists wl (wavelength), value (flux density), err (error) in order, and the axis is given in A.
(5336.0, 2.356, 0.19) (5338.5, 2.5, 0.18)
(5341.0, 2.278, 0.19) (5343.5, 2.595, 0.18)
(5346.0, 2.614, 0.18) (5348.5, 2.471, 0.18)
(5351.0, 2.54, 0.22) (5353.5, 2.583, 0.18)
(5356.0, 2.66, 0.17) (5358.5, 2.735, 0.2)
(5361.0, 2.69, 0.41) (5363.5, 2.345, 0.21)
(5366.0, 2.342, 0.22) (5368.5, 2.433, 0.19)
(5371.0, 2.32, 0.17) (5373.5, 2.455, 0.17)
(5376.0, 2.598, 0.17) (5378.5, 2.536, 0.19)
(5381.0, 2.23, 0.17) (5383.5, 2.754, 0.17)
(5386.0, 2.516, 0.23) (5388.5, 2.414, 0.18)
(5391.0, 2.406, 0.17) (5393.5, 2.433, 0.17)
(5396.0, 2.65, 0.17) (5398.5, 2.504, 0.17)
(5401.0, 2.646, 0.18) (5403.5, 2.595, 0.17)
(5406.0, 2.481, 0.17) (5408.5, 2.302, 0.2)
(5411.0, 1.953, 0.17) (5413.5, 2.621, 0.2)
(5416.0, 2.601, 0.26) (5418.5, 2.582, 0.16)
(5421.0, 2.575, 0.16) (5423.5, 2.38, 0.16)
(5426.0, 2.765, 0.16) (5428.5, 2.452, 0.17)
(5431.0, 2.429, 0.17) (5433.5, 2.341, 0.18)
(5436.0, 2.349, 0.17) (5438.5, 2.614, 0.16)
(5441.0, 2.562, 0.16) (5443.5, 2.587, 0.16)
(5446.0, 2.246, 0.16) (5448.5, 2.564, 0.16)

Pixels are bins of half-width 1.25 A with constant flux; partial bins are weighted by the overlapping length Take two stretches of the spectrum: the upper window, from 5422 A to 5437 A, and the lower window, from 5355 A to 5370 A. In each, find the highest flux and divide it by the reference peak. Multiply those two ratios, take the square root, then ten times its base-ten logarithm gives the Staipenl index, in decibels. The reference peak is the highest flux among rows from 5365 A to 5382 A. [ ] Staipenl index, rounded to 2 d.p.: 0.25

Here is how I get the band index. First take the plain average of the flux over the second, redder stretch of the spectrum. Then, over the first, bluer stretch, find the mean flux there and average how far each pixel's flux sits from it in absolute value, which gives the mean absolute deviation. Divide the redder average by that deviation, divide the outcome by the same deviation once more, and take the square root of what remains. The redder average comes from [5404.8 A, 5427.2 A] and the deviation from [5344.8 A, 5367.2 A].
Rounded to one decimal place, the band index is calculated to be 13.7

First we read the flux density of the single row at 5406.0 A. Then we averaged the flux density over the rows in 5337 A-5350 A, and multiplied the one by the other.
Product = 6.18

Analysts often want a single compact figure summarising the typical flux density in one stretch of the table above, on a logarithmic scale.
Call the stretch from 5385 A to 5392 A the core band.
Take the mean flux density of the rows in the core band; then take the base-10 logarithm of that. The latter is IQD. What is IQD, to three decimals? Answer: 0.388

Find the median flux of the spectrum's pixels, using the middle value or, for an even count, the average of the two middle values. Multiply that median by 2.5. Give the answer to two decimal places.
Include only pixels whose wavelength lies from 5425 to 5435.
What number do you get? 6.10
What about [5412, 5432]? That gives 6.45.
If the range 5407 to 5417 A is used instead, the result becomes 6.13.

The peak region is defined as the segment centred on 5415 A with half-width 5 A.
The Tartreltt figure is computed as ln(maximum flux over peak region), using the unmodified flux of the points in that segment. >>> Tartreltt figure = 0.96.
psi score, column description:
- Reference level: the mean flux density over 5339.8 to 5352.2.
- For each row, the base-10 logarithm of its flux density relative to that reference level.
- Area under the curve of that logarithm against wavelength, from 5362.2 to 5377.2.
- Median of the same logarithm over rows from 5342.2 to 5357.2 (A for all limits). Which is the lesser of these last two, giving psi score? -0.23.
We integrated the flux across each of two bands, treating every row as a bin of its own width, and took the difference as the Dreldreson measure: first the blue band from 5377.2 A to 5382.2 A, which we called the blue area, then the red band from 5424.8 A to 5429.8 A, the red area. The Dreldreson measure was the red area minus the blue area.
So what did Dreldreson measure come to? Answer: 1.1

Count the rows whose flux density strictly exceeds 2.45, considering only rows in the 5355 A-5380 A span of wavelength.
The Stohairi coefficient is 6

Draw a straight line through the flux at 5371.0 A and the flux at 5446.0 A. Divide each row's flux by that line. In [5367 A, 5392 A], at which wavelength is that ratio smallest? 5381.0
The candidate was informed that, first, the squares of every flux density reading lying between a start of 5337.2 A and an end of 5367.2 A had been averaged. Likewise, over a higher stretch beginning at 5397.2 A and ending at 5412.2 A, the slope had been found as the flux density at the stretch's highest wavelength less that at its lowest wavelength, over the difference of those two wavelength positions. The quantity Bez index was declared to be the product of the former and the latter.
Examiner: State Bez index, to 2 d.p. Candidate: -0.28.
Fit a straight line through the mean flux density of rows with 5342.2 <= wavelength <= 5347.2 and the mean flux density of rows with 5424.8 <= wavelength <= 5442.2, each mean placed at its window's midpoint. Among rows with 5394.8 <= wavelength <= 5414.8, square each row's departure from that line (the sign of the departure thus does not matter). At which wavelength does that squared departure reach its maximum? 5411.0 A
